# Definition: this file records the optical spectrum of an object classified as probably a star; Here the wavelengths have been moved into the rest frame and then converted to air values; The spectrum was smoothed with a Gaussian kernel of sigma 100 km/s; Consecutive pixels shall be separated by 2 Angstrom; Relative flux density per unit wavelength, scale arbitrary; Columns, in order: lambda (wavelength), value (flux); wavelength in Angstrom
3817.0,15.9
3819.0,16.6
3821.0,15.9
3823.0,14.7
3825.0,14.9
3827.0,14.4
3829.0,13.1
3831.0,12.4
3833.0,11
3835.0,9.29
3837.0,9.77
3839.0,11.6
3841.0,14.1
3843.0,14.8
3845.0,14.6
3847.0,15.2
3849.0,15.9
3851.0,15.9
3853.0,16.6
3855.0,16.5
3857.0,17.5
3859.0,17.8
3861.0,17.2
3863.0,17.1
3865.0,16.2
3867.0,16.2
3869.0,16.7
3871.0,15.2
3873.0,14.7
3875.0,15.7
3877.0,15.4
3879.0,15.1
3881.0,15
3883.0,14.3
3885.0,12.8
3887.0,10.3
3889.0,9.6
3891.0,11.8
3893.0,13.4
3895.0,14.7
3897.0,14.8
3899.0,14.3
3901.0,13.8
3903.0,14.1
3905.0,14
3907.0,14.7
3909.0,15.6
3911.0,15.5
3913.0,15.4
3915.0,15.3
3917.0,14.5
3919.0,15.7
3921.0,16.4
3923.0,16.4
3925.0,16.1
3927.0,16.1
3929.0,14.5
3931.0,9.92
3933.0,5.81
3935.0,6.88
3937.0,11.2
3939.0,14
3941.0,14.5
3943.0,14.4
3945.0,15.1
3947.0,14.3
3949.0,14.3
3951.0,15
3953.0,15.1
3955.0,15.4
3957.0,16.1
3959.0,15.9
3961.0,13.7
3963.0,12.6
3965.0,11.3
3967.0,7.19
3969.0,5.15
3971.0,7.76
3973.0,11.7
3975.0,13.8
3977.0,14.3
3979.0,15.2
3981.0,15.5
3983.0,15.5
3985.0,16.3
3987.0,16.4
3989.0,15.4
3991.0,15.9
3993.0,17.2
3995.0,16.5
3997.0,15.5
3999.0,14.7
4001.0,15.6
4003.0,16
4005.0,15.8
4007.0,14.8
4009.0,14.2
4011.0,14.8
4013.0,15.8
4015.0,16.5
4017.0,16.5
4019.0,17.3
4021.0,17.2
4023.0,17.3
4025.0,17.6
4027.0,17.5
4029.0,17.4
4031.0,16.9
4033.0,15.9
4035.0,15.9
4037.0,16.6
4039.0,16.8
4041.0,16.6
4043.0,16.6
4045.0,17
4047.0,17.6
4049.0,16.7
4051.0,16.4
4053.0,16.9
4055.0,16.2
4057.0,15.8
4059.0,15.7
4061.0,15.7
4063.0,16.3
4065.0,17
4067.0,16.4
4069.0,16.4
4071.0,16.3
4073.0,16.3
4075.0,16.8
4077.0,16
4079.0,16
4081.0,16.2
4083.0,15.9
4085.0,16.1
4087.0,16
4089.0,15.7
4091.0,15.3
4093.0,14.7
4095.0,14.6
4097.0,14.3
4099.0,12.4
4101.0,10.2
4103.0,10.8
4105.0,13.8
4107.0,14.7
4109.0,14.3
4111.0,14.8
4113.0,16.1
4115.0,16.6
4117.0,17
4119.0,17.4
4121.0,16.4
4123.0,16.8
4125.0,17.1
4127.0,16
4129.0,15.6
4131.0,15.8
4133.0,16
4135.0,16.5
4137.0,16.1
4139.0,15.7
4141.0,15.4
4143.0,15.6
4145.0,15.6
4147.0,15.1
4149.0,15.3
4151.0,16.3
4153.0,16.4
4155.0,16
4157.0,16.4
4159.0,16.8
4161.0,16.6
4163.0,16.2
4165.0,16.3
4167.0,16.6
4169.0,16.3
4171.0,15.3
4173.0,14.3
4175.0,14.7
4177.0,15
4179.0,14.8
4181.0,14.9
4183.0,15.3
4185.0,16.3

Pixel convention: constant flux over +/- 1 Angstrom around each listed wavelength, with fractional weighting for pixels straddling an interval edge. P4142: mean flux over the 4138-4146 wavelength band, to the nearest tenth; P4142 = 15.6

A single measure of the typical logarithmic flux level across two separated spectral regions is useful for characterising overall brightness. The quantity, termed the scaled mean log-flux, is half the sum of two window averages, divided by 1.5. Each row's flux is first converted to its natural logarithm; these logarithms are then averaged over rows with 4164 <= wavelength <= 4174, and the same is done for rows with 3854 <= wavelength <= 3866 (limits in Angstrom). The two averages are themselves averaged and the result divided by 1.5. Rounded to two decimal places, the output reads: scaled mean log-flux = 1.86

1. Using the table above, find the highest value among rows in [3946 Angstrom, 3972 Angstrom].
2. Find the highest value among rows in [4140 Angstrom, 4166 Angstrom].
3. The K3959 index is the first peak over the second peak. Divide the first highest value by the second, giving 0.96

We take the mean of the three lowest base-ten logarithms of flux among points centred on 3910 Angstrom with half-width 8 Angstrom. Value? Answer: 1.152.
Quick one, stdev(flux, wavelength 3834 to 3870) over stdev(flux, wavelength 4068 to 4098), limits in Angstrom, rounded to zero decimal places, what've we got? 3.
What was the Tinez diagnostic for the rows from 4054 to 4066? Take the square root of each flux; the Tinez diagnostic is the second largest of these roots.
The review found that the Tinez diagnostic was 4.04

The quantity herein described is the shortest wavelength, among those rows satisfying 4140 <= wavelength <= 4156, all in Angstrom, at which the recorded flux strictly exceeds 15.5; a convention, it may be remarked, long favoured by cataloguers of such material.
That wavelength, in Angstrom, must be 4143.0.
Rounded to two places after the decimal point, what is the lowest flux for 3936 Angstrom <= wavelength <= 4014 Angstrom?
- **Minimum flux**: 5.15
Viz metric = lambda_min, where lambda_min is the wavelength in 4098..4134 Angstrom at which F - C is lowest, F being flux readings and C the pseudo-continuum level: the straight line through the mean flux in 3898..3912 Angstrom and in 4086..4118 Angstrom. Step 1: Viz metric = 4101.0 Angstrom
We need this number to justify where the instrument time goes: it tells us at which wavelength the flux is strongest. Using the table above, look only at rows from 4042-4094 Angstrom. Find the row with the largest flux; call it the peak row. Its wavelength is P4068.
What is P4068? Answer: 4047.0 Angstrom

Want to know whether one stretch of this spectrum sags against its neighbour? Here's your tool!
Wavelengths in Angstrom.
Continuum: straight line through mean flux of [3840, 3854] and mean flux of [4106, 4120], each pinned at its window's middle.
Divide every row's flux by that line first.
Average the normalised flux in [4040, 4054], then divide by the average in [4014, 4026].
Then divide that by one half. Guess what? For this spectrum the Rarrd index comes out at 1.97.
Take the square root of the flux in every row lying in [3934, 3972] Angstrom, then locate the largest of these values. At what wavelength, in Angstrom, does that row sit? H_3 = 3957.0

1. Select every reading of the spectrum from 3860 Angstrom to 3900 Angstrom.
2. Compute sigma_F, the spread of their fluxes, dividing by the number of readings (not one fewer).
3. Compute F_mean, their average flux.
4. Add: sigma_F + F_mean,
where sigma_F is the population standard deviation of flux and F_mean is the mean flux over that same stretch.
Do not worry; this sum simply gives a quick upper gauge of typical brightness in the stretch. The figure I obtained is 16.5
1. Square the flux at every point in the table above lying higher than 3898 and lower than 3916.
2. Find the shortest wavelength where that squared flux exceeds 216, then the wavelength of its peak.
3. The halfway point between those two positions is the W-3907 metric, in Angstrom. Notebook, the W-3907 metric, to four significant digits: 3908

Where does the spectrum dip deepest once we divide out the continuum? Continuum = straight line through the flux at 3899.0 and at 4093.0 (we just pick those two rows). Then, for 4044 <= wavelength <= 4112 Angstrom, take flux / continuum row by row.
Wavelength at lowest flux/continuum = 4101.0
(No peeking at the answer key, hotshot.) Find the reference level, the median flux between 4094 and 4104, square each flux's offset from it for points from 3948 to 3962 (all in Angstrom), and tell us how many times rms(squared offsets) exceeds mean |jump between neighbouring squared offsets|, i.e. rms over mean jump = 2.4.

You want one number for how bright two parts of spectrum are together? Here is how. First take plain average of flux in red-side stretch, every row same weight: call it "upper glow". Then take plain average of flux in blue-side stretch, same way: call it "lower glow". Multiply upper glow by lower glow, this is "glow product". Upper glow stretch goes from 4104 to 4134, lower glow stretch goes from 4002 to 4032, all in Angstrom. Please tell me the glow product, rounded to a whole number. 260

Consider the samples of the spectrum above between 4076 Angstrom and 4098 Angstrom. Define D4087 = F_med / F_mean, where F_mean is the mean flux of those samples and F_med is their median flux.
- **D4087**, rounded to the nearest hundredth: 1.02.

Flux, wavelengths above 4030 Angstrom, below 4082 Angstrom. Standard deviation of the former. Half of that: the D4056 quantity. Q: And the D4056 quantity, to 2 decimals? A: 0.23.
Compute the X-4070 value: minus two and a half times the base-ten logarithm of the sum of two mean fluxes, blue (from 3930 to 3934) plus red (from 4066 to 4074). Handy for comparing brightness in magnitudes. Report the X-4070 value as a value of -3.46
